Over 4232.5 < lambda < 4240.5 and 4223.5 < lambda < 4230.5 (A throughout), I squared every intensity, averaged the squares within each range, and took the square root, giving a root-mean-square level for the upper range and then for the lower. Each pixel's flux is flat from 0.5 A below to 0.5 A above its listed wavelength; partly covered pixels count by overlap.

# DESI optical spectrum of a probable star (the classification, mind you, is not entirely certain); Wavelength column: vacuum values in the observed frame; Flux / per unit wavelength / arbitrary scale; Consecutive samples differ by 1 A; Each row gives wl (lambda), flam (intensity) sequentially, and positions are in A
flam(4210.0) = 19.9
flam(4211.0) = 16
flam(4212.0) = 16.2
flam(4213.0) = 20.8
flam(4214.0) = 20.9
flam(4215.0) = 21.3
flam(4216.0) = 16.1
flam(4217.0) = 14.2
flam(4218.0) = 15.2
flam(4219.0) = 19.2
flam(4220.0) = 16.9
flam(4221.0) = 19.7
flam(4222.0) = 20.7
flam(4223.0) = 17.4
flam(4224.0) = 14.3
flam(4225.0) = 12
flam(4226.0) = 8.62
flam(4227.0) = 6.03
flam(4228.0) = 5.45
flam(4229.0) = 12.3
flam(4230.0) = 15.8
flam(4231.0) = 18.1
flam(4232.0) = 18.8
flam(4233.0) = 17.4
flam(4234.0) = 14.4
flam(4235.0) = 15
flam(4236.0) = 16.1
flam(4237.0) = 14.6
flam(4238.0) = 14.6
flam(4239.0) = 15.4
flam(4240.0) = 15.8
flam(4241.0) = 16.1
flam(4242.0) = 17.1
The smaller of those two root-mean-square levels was 11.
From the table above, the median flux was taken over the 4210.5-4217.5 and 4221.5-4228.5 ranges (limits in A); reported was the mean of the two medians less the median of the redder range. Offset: 2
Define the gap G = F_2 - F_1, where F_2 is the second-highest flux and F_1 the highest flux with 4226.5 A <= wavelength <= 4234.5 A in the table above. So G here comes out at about -0.70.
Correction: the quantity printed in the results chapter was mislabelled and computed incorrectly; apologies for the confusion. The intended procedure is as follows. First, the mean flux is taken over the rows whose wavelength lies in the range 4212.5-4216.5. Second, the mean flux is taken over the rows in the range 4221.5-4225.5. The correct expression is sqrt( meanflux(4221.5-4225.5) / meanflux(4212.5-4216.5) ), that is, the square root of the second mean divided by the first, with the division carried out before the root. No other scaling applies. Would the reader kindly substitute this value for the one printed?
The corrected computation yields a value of 0.90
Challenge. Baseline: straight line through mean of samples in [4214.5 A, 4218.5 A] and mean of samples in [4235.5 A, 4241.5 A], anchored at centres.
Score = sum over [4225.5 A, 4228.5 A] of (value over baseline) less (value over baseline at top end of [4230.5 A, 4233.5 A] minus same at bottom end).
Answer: 1.28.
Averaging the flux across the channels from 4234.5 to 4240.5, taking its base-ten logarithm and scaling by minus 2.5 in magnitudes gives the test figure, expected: -3.0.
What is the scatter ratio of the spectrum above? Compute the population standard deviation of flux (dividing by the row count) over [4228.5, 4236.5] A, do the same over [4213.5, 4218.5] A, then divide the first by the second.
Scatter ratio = 0.7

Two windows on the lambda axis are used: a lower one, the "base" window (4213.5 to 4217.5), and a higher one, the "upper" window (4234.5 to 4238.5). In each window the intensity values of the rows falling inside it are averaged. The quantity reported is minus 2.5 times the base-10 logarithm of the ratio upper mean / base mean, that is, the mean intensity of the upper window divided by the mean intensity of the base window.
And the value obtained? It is 0.200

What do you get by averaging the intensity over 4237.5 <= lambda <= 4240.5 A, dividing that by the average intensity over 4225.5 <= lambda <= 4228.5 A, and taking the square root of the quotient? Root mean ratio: 1.51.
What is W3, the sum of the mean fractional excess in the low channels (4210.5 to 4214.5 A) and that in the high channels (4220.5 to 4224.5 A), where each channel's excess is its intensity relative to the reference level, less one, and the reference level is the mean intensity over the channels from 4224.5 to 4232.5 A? 1.01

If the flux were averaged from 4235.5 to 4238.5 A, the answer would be 15.1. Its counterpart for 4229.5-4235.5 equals 16.6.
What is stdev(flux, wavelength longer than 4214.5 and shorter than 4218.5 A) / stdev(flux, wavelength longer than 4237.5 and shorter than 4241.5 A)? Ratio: 4.9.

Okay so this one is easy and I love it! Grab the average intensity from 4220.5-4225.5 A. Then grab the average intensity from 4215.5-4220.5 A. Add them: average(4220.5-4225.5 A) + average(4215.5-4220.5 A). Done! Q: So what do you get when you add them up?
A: 33.1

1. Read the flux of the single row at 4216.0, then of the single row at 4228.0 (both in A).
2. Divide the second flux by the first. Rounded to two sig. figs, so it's 0.34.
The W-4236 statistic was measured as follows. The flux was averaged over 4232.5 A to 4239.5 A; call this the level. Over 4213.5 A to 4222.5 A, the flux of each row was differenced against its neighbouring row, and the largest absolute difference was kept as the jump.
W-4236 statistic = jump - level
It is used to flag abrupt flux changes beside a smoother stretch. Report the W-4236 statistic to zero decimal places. -10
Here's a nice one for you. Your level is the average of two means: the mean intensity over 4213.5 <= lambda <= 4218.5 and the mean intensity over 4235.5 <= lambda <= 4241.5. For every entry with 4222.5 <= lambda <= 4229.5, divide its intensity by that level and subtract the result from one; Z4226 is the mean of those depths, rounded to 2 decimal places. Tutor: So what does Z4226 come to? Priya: 0.34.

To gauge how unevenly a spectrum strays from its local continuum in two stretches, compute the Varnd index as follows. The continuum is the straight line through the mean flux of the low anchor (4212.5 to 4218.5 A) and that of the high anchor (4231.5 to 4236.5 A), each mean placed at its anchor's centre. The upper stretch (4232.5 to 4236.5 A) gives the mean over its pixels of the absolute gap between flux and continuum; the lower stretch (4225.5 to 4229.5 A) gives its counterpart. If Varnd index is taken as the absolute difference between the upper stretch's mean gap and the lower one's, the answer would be 7.80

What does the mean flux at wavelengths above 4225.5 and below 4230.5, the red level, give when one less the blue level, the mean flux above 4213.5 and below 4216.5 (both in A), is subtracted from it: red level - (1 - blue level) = 28.1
